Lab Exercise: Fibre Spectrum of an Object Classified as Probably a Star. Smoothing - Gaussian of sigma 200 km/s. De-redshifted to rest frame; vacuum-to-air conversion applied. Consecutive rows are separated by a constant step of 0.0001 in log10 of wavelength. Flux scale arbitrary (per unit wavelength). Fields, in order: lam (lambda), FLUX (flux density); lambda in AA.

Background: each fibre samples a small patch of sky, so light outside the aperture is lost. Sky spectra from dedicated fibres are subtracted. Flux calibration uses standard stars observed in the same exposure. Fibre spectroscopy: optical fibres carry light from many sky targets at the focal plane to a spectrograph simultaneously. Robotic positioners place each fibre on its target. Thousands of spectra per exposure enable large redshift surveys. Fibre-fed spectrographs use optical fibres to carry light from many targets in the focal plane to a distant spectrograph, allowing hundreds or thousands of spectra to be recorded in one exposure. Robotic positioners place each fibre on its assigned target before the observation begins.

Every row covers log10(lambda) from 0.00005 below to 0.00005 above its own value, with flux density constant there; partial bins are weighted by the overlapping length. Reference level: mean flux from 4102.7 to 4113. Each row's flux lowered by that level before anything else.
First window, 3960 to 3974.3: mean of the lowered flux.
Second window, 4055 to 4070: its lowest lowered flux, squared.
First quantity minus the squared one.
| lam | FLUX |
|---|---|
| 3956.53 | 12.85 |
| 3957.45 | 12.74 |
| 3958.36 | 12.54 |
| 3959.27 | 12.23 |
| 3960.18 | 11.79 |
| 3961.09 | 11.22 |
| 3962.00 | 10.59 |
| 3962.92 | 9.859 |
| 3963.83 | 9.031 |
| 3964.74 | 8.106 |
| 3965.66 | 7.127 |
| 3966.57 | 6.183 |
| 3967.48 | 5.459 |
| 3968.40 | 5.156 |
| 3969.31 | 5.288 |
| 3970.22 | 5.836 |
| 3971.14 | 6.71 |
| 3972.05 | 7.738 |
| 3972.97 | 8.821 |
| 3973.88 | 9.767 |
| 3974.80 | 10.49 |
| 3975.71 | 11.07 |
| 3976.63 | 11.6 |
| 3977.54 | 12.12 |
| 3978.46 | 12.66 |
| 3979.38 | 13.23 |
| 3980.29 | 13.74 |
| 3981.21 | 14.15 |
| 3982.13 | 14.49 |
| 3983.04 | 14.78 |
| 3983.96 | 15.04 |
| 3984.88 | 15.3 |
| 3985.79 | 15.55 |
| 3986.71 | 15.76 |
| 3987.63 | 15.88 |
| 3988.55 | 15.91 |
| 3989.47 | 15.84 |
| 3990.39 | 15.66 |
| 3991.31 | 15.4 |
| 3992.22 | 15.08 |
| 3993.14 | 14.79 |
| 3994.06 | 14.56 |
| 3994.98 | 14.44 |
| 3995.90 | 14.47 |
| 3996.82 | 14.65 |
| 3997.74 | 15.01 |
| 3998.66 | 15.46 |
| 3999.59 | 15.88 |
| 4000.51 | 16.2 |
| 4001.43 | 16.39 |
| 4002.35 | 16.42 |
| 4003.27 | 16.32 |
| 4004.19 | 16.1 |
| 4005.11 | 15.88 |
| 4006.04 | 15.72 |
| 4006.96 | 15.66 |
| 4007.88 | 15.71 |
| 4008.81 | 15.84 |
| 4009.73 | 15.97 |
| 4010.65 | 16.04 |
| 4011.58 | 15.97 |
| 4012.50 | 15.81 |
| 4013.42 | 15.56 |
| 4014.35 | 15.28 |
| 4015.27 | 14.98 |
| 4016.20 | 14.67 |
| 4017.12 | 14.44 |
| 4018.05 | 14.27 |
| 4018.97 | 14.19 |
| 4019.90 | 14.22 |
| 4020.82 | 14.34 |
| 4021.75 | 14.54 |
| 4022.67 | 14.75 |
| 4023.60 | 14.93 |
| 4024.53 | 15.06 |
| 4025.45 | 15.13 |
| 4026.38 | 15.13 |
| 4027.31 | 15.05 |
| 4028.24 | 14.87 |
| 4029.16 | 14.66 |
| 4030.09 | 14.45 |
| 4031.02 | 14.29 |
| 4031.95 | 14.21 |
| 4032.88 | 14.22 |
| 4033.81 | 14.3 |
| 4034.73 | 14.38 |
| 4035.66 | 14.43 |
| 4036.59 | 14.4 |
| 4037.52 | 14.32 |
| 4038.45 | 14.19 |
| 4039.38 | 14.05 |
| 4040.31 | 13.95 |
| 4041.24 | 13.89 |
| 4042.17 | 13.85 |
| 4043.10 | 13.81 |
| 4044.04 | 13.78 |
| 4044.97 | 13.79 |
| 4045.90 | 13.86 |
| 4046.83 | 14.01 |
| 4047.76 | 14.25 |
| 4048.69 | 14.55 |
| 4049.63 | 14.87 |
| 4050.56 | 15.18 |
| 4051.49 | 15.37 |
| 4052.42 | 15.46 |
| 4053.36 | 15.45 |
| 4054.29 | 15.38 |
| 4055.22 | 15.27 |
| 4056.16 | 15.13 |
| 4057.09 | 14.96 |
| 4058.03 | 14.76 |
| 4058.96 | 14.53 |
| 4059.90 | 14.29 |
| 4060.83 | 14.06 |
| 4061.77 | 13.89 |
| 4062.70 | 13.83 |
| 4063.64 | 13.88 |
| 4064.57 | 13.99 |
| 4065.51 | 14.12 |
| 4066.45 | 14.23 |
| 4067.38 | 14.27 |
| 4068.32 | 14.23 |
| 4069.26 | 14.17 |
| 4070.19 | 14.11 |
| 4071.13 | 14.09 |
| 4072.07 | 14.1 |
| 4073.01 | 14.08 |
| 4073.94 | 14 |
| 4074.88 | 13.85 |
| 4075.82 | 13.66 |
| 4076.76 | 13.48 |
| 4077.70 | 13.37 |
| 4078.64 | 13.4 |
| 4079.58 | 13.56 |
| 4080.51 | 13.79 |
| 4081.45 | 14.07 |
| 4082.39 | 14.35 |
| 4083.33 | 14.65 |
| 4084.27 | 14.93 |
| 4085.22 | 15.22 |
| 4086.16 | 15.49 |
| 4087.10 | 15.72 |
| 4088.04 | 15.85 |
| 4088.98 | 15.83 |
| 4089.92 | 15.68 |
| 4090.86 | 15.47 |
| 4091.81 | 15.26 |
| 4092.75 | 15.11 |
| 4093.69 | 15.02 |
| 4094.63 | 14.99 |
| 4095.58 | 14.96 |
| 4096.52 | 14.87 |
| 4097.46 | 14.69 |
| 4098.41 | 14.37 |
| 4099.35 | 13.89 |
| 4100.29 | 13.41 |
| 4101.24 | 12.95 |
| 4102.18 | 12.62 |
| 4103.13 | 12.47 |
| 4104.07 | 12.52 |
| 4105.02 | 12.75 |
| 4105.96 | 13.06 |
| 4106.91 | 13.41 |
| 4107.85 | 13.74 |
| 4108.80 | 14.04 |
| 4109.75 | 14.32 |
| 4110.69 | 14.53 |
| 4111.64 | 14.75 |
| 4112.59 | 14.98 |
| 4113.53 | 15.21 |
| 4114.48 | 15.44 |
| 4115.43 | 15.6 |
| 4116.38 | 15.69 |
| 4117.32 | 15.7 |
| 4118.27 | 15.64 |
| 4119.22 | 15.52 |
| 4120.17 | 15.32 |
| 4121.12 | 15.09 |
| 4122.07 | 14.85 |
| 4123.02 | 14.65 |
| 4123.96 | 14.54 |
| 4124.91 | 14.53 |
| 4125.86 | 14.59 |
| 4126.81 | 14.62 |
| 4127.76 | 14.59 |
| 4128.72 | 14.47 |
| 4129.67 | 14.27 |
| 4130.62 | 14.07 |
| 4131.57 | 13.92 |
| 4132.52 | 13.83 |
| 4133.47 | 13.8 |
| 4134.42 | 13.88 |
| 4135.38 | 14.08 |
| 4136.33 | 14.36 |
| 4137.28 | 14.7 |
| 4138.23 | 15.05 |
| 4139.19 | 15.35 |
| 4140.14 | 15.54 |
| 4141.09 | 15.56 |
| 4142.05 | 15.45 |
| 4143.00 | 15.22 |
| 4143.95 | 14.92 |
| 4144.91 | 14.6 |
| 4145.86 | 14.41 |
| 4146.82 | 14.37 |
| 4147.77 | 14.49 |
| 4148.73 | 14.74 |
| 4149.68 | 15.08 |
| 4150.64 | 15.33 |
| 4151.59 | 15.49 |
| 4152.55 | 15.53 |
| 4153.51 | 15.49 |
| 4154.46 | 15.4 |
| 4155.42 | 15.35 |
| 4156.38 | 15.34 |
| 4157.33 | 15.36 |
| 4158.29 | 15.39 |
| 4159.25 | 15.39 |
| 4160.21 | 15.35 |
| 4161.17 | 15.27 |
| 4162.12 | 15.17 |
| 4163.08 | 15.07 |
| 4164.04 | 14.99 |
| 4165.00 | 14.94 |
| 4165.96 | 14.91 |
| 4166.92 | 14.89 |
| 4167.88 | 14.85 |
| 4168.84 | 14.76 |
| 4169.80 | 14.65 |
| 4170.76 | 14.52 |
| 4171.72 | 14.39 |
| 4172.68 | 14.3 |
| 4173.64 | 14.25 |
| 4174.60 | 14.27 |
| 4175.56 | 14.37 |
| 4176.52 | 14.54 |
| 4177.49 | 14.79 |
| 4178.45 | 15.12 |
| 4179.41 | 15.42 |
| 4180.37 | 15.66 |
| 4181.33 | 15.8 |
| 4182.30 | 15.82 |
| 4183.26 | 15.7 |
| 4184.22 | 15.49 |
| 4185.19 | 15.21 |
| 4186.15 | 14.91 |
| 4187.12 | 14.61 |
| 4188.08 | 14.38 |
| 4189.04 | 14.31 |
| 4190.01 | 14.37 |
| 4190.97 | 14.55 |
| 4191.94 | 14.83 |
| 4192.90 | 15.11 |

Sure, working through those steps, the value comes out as -6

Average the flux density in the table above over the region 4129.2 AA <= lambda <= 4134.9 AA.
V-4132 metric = 14.0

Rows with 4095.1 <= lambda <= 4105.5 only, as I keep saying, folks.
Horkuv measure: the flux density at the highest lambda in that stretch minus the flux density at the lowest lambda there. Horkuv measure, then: -2.2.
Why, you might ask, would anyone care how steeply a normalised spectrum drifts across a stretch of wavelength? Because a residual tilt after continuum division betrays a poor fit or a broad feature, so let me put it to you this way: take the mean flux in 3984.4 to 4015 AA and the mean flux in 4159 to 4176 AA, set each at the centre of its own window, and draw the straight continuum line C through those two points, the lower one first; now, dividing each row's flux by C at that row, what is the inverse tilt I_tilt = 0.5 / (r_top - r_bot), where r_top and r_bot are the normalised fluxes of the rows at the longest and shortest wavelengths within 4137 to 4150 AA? 17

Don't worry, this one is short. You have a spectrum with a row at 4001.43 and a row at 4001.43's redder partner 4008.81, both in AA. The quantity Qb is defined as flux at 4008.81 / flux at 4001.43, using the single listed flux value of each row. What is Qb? 0.97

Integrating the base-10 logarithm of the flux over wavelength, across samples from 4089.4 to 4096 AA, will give 7.80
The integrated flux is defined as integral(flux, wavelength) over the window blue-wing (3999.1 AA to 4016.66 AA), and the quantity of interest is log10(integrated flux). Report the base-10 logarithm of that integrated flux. 2.44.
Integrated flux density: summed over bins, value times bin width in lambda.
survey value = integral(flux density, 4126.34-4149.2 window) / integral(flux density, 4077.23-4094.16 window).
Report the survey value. 1.33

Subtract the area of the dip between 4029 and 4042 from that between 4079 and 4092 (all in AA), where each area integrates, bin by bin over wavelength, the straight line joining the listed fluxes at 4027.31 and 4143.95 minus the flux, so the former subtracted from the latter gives -10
